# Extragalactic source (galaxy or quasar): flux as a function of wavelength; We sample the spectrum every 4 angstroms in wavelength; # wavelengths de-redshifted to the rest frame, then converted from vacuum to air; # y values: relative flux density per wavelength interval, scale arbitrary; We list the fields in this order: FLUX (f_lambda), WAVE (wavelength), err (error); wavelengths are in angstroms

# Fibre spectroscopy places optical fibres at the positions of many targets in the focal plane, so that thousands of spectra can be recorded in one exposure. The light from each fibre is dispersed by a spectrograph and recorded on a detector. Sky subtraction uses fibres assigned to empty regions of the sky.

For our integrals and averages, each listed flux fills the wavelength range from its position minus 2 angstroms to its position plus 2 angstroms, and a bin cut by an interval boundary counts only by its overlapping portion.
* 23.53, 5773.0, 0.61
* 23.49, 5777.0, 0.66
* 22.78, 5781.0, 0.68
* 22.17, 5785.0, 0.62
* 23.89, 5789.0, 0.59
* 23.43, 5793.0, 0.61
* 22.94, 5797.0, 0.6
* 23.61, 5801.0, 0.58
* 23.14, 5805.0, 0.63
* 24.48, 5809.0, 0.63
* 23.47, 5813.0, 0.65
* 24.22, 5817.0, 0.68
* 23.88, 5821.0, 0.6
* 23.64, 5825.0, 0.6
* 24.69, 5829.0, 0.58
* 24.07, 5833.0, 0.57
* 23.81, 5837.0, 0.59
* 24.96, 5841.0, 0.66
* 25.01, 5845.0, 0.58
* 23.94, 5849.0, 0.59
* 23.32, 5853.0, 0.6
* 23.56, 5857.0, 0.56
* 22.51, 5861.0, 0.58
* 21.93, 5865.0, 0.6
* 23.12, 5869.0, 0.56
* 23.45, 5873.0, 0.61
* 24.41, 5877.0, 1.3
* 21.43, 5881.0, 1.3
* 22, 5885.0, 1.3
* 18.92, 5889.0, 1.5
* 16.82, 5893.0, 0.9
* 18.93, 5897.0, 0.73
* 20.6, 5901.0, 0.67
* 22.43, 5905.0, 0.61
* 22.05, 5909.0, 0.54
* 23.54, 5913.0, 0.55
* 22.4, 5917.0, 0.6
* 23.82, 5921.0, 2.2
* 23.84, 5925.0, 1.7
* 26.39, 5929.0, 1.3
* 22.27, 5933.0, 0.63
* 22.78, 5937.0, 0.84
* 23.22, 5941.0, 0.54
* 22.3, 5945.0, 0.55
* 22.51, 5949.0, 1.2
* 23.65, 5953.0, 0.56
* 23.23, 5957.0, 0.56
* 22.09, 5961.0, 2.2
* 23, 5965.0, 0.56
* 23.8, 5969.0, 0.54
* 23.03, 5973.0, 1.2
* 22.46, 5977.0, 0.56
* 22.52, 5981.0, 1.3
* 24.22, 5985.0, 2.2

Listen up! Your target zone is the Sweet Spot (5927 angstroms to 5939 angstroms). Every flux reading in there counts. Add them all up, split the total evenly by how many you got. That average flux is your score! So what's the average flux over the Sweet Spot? 23.81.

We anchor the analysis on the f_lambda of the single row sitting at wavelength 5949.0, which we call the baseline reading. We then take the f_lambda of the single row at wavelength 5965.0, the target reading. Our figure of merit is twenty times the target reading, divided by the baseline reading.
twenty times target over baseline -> 20.4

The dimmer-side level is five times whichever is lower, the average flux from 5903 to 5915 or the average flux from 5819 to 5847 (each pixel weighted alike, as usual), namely 113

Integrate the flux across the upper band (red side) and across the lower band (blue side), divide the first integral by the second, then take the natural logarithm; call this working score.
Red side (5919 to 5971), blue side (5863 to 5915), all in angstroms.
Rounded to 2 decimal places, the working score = 0.08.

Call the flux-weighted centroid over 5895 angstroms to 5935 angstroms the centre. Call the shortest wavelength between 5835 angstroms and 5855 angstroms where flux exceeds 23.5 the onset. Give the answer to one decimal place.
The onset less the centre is -78.7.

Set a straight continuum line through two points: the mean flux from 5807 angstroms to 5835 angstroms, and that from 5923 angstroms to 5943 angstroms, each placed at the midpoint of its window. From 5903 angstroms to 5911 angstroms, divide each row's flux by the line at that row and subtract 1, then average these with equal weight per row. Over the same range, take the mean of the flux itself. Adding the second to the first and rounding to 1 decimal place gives 22.2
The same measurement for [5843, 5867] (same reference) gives 23.4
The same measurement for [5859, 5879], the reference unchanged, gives 23.0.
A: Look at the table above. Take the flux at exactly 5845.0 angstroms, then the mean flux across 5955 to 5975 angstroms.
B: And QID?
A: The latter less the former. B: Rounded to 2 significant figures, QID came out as -2.0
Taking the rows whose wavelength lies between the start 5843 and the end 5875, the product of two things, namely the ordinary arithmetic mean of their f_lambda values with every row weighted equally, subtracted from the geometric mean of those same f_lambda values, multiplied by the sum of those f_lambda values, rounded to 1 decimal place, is -3.0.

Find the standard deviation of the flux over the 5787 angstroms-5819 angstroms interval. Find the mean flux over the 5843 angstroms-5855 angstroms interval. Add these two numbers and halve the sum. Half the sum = 12.3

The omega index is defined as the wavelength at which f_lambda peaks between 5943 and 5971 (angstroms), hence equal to 5969.0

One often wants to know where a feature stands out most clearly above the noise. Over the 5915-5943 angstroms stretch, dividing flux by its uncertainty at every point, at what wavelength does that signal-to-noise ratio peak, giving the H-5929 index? 5941.0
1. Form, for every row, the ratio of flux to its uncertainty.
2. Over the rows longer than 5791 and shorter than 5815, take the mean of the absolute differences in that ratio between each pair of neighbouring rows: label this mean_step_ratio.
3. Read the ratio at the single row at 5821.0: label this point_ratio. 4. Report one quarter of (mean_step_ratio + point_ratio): 10.5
